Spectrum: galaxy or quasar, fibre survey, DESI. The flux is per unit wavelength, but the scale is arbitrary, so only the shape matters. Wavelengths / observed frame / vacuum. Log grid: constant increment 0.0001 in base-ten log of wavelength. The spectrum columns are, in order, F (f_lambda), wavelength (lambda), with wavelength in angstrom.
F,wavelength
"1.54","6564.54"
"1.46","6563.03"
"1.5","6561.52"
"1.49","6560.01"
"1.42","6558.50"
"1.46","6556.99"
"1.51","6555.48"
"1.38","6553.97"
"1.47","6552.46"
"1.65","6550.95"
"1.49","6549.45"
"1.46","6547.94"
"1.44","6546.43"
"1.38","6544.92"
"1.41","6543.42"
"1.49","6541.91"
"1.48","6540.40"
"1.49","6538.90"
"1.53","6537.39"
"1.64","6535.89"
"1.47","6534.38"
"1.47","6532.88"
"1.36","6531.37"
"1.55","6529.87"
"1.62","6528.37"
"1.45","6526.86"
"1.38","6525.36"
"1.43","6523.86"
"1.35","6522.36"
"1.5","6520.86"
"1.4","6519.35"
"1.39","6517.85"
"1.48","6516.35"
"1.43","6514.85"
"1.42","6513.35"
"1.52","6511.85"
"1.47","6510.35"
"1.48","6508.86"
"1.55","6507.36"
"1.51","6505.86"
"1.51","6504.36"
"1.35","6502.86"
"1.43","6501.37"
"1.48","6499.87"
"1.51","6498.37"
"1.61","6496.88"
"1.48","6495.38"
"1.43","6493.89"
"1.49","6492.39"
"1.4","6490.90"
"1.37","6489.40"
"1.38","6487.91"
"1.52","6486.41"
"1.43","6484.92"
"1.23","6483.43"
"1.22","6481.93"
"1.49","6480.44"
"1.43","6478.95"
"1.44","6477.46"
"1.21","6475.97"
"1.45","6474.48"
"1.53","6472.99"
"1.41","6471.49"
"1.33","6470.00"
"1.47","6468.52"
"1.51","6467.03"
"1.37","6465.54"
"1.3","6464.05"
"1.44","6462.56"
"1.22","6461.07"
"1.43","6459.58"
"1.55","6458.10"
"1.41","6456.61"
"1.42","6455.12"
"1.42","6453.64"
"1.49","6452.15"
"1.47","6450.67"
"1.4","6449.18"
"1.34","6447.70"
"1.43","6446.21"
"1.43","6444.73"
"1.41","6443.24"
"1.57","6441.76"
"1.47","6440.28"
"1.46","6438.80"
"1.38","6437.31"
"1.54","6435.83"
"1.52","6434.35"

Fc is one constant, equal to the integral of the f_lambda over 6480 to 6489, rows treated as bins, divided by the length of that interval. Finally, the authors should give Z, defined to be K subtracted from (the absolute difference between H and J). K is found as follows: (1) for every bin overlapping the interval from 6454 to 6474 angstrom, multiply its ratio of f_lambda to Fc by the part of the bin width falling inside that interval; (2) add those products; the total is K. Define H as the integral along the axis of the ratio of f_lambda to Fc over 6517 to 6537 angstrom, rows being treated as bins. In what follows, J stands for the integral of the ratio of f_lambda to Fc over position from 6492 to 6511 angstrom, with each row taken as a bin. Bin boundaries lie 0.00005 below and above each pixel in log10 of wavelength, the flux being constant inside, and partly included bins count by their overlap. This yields -19.8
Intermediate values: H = 21.3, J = 20.5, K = 20.60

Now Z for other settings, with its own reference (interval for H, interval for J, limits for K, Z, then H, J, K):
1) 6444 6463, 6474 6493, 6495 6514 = -20.1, 19.6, 19.2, 20.56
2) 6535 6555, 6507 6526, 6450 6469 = -18.0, 21.6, 20.0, 19.66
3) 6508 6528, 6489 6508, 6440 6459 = -19.4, 21.0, 20.4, 20.00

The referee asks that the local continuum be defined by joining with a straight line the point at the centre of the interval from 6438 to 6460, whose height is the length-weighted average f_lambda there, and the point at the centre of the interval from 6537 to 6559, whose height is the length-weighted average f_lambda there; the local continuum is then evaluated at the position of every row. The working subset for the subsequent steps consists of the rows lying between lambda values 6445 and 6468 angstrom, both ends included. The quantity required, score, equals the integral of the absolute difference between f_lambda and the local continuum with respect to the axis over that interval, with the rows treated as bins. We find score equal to 1.5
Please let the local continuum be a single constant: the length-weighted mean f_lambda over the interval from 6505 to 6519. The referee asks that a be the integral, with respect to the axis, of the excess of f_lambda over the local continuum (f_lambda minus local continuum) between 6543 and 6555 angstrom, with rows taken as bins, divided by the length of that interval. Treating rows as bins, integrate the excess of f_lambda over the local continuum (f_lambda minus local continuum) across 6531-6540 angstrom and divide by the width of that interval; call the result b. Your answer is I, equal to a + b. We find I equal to 0.019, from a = -0.008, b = 0.03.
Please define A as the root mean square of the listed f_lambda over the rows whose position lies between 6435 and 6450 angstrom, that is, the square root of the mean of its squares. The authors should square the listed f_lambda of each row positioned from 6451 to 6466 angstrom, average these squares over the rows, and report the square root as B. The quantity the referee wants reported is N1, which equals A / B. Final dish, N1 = 1.03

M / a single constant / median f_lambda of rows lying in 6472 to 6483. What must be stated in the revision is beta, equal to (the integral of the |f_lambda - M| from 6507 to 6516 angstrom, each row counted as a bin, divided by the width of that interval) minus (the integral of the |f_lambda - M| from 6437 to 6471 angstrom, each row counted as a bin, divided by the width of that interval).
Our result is -0.013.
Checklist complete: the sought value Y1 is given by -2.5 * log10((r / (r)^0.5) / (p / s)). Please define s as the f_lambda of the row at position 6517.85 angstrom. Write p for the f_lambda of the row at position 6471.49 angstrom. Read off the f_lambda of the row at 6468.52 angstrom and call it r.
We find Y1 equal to -0.19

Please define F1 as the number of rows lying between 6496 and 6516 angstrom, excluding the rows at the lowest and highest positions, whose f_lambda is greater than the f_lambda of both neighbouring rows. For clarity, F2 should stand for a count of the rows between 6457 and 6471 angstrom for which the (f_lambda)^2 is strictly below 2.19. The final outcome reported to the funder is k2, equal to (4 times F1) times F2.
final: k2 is 56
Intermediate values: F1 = 2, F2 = 7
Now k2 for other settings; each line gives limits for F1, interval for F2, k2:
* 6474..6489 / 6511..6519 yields 36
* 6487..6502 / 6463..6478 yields 64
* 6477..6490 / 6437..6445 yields 40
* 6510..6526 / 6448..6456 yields 64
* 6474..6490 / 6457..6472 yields 96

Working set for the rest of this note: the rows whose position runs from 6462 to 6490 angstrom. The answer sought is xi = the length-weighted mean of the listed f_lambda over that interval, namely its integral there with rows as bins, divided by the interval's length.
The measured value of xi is 1.40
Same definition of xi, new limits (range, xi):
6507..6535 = 1.46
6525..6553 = 1.49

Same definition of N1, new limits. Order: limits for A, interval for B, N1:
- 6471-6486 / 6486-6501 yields 0.95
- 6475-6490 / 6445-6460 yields 0.96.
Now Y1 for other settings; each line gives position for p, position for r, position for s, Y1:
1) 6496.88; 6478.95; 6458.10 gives -0.15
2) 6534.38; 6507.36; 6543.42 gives -0.19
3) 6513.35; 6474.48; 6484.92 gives -0.21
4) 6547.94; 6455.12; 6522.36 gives -0.11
